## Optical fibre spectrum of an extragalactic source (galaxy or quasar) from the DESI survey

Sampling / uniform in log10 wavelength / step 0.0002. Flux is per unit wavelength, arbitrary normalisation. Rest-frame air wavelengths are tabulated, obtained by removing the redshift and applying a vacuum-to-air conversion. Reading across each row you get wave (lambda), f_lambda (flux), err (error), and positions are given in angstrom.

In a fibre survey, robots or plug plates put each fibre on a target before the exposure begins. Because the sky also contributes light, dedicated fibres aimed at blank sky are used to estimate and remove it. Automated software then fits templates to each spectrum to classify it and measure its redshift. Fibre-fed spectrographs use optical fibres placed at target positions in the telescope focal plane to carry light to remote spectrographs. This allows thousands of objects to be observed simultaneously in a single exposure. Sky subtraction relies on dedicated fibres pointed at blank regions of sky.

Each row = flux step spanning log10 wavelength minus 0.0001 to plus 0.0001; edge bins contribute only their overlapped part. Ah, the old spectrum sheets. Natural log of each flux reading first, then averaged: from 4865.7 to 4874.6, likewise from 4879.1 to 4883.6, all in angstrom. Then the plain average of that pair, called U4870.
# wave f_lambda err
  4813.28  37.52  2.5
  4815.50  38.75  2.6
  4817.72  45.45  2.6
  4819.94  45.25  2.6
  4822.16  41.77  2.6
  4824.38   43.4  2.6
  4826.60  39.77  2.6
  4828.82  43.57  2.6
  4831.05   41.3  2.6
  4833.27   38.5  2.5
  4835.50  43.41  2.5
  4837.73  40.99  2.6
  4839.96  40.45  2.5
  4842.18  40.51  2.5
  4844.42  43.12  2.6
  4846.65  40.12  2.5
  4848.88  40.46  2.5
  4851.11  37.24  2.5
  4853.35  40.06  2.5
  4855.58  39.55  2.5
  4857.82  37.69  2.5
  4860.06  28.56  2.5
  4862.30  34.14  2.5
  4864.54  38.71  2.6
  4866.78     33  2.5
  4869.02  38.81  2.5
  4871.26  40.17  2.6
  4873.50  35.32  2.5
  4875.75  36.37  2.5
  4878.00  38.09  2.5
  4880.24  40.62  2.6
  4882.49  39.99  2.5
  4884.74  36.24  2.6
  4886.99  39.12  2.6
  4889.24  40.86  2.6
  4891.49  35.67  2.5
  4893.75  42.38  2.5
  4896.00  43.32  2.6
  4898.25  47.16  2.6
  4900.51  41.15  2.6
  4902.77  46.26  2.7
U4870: 3.65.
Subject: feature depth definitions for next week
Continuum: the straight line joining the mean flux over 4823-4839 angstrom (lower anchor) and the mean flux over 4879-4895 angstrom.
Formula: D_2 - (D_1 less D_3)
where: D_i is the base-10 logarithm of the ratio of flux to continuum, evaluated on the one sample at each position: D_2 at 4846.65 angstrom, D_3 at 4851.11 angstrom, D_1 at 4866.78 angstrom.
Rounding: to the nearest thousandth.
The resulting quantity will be 0.037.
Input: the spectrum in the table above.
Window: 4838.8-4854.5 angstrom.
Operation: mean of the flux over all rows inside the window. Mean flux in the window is 40.3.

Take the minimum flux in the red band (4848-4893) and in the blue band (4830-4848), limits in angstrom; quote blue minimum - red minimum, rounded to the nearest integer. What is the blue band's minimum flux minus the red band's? 10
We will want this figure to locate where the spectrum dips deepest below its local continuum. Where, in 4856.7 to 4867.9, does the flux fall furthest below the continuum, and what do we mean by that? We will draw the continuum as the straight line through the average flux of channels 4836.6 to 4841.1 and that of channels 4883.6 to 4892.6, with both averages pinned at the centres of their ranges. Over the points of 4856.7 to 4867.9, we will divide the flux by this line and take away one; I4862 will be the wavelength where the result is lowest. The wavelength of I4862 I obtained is 4860.06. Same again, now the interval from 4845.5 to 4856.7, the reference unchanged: 4851.11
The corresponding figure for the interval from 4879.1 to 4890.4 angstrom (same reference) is 4884.74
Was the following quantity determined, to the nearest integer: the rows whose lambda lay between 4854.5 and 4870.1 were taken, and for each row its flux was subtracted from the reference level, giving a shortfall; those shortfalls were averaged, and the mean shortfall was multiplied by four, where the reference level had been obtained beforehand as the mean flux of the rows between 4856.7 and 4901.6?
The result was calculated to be 10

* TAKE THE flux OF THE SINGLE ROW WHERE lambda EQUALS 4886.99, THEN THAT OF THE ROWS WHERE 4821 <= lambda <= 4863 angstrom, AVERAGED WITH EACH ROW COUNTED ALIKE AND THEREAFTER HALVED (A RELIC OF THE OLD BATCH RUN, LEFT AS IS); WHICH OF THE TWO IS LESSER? 19.9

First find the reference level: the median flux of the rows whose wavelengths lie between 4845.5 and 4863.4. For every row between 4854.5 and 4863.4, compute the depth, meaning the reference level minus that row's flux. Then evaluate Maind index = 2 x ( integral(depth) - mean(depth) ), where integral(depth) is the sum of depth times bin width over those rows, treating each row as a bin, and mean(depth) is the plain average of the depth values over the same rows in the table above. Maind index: 58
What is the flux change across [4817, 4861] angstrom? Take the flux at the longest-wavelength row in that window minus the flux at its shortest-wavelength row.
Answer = -17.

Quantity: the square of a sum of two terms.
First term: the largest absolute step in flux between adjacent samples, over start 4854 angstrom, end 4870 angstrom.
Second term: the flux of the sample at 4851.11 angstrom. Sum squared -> 2150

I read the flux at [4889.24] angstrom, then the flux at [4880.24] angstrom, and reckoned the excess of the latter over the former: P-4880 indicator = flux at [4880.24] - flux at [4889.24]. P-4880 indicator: 0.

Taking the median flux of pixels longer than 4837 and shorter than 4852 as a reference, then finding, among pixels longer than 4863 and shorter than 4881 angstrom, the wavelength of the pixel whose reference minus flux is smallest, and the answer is 4880.24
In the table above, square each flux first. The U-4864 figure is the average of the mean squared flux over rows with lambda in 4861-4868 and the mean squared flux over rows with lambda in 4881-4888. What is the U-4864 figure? 1366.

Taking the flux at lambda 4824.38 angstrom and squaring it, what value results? 1884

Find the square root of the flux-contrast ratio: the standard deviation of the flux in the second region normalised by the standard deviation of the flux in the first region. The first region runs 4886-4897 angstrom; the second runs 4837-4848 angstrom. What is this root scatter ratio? 0.63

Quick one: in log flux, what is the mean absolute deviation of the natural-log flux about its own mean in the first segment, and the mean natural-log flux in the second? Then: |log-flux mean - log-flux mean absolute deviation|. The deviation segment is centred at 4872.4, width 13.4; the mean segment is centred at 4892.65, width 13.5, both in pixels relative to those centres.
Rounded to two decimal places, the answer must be 3.66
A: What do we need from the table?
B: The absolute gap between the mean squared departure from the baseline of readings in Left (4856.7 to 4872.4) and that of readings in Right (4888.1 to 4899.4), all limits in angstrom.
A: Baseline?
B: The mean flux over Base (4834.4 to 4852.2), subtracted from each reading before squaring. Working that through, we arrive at 24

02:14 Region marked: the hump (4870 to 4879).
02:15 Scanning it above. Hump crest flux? 40.17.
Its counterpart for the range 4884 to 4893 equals 40.86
